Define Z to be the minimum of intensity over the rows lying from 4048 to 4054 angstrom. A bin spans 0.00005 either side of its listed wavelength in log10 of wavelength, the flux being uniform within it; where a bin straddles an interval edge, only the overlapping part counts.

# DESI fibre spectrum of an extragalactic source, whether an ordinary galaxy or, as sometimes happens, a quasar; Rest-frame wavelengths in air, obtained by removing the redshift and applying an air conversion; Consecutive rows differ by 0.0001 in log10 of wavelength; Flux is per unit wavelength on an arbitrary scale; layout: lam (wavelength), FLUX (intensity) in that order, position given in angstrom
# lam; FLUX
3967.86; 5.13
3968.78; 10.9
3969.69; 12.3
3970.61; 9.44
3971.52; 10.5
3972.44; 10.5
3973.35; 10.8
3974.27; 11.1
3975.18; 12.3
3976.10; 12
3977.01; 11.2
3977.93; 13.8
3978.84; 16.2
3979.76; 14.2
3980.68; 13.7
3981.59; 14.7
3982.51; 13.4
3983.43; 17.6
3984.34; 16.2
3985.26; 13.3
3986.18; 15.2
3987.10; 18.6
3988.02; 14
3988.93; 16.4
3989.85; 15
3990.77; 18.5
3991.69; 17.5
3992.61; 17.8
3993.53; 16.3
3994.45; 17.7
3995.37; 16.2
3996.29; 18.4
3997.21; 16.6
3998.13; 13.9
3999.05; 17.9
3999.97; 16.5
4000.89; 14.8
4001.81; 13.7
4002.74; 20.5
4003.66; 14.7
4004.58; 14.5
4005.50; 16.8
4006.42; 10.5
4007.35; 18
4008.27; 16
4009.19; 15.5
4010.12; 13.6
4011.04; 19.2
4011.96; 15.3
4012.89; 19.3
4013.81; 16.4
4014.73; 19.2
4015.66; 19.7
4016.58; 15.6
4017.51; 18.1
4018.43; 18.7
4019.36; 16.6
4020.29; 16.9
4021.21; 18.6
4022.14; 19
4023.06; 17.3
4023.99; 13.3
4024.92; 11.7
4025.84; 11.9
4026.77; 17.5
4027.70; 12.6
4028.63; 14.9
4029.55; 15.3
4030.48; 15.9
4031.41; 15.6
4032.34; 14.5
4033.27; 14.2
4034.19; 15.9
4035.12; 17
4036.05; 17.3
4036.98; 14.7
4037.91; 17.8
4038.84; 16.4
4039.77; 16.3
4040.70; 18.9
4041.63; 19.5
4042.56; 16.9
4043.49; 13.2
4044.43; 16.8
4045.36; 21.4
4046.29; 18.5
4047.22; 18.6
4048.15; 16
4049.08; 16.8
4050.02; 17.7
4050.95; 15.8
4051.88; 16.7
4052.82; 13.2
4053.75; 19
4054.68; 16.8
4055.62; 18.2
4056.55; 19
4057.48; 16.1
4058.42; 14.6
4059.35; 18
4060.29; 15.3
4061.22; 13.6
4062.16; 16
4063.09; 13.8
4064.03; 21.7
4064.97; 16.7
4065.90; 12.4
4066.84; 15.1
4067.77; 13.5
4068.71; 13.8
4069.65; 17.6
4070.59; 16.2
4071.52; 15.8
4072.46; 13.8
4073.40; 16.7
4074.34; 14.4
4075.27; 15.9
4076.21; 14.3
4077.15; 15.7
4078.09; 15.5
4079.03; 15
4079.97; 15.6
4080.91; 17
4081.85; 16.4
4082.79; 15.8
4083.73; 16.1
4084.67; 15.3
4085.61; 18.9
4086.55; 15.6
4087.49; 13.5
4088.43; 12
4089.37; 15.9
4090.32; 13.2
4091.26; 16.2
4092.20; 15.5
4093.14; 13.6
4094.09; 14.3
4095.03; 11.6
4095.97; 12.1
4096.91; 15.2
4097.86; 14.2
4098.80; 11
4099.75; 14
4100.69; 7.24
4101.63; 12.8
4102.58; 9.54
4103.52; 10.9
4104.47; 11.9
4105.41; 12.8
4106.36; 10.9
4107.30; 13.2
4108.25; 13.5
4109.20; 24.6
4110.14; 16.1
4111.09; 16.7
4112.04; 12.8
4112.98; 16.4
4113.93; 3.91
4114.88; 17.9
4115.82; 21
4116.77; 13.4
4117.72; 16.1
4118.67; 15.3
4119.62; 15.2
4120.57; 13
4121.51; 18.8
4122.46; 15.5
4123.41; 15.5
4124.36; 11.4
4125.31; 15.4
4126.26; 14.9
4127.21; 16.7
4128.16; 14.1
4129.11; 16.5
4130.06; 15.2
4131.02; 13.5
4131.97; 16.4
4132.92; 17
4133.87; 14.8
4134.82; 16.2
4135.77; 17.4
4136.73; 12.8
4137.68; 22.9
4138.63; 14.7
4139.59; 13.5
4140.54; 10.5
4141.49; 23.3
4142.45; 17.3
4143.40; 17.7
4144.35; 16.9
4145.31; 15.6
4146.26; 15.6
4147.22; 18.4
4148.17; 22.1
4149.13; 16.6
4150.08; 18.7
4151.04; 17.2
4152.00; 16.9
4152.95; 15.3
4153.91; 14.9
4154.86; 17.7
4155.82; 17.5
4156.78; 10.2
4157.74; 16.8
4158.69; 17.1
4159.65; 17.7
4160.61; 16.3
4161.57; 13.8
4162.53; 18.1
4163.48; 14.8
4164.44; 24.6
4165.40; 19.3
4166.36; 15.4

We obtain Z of 13.2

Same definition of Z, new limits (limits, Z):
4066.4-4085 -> 13.5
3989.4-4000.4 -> 13.9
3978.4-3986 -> 13.3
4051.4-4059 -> 13.2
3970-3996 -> 9.44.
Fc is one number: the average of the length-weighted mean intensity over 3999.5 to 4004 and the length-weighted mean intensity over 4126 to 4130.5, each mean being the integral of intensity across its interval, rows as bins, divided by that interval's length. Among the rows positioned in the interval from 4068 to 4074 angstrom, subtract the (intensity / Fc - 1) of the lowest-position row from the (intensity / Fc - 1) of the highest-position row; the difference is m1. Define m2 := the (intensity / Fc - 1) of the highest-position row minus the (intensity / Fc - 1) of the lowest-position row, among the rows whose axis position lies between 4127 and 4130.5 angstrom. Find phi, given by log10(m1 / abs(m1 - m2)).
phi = -0.2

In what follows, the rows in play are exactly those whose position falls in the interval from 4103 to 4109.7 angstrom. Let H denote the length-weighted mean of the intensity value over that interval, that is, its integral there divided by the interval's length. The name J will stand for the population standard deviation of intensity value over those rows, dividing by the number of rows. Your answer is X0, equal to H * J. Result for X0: 62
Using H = 14.0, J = 4.4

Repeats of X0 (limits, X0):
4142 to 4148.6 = 36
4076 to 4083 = 12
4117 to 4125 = 31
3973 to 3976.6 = 7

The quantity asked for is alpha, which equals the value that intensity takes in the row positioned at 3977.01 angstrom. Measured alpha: 11.2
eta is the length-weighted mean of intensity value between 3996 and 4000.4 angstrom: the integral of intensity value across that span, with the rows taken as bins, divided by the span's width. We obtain 16.6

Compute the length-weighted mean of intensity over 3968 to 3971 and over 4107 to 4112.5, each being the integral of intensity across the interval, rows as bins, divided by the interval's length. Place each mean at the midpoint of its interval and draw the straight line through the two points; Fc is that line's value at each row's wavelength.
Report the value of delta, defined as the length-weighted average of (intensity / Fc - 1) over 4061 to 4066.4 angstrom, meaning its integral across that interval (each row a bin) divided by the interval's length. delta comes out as 0.11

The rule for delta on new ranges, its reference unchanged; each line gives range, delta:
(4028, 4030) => 0.16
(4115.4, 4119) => -0.01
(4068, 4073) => 0.06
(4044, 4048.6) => 0.35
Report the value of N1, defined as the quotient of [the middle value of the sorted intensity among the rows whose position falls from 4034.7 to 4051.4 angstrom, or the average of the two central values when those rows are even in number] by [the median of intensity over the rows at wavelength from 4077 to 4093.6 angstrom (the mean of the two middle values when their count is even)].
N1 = 1.09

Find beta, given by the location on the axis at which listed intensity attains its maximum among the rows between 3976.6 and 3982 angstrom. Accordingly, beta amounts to 3978.84 angstrom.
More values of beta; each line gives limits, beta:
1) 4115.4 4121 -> 4115.82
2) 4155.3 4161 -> 4159.65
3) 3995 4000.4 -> 3996.29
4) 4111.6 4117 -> 4115.82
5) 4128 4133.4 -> 4132.92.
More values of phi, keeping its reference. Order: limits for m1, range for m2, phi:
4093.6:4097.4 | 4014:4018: -0.3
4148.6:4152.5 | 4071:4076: 0.2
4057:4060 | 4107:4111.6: 0.1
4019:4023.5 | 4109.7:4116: -0.8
